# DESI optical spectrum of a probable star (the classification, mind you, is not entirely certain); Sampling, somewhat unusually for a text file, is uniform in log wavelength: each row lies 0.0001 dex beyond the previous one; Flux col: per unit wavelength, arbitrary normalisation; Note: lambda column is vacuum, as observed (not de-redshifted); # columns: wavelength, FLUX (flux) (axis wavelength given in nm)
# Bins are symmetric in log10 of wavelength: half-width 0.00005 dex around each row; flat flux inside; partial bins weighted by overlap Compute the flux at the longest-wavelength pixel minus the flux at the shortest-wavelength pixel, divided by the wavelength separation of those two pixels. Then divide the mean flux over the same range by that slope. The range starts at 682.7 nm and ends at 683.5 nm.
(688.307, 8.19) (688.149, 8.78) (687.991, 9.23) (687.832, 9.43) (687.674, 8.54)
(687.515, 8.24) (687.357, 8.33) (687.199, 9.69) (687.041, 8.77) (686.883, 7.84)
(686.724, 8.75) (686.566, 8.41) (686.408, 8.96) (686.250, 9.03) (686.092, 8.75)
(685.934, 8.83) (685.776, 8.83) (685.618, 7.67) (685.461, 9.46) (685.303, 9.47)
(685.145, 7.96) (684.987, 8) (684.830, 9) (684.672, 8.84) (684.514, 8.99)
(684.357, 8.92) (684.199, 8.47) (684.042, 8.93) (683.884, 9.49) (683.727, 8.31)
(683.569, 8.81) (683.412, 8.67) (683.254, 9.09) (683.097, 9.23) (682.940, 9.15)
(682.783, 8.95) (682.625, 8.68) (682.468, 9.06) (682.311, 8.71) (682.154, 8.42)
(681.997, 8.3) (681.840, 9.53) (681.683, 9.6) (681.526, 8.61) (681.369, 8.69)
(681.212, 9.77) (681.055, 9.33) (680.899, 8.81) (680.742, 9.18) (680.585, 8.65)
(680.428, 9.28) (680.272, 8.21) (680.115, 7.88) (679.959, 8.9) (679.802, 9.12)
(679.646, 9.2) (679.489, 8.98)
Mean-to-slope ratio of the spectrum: -20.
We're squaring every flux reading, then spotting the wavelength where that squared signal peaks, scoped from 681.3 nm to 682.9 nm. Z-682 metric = 681.683 nm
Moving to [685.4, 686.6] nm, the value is 685.461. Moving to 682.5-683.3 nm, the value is 683.097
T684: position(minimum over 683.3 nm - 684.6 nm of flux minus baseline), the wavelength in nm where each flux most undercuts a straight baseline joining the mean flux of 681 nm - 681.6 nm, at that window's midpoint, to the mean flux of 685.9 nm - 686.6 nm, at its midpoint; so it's 683.727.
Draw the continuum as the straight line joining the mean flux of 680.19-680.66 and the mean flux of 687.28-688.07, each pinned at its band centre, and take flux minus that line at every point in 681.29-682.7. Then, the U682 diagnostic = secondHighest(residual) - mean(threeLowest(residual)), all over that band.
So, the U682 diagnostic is 1.1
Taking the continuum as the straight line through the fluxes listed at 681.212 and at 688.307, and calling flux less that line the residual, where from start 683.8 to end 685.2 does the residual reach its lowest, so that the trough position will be 685.145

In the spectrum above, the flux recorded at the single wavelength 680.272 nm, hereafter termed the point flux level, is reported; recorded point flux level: 8.21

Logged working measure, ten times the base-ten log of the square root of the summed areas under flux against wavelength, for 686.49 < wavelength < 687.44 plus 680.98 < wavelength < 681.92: 6.14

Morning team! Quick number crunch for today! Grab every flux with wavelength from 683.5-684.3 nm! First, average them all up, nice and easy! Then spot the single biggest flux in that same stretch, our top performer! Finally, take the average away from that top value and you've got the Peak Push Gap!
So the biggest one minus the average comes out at 0.69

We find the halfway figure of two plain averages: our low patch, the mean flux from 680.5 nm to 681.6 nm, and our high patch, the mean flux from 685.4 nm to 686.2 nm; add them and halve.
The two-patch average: 8.86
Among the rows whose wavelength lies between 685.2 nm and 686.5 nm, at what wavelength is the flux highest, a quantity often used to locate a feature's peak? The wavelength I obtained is 685.303 nm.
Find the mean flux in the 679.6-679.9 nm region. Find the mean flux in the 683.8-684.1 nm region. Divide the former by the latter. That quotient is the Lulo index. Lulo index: 0.99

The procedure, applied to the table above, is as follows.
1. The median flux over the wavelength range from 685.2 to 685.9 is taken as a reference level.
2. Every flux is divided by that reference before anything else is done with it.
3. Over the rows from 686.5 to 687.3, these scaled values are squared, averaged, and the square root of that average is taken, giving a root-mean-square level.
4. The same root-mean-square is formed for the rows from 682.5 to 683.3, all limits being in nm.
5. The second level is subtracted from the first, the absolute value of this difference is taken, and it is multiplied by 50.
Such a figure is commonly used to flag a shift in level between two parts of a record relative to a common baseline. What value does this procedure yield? 1.7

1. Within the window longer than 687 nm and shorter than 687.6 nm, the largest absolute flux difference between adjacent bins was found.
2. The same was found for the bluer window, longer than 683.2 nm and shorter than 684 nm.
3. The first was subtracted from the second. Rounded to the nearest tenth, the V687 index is -0.2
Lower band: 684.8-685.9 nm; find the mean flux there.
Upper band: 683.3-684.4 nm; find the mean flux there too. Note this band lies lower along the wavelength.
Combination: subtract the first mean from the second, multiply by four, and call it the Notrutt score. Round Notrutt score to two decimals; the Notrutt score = 0.69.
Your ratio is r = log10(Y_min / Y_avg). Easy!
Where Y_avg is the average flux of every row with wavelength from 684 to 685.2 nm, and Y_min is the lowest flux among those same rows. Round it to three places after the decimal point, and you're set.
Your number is -0.036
